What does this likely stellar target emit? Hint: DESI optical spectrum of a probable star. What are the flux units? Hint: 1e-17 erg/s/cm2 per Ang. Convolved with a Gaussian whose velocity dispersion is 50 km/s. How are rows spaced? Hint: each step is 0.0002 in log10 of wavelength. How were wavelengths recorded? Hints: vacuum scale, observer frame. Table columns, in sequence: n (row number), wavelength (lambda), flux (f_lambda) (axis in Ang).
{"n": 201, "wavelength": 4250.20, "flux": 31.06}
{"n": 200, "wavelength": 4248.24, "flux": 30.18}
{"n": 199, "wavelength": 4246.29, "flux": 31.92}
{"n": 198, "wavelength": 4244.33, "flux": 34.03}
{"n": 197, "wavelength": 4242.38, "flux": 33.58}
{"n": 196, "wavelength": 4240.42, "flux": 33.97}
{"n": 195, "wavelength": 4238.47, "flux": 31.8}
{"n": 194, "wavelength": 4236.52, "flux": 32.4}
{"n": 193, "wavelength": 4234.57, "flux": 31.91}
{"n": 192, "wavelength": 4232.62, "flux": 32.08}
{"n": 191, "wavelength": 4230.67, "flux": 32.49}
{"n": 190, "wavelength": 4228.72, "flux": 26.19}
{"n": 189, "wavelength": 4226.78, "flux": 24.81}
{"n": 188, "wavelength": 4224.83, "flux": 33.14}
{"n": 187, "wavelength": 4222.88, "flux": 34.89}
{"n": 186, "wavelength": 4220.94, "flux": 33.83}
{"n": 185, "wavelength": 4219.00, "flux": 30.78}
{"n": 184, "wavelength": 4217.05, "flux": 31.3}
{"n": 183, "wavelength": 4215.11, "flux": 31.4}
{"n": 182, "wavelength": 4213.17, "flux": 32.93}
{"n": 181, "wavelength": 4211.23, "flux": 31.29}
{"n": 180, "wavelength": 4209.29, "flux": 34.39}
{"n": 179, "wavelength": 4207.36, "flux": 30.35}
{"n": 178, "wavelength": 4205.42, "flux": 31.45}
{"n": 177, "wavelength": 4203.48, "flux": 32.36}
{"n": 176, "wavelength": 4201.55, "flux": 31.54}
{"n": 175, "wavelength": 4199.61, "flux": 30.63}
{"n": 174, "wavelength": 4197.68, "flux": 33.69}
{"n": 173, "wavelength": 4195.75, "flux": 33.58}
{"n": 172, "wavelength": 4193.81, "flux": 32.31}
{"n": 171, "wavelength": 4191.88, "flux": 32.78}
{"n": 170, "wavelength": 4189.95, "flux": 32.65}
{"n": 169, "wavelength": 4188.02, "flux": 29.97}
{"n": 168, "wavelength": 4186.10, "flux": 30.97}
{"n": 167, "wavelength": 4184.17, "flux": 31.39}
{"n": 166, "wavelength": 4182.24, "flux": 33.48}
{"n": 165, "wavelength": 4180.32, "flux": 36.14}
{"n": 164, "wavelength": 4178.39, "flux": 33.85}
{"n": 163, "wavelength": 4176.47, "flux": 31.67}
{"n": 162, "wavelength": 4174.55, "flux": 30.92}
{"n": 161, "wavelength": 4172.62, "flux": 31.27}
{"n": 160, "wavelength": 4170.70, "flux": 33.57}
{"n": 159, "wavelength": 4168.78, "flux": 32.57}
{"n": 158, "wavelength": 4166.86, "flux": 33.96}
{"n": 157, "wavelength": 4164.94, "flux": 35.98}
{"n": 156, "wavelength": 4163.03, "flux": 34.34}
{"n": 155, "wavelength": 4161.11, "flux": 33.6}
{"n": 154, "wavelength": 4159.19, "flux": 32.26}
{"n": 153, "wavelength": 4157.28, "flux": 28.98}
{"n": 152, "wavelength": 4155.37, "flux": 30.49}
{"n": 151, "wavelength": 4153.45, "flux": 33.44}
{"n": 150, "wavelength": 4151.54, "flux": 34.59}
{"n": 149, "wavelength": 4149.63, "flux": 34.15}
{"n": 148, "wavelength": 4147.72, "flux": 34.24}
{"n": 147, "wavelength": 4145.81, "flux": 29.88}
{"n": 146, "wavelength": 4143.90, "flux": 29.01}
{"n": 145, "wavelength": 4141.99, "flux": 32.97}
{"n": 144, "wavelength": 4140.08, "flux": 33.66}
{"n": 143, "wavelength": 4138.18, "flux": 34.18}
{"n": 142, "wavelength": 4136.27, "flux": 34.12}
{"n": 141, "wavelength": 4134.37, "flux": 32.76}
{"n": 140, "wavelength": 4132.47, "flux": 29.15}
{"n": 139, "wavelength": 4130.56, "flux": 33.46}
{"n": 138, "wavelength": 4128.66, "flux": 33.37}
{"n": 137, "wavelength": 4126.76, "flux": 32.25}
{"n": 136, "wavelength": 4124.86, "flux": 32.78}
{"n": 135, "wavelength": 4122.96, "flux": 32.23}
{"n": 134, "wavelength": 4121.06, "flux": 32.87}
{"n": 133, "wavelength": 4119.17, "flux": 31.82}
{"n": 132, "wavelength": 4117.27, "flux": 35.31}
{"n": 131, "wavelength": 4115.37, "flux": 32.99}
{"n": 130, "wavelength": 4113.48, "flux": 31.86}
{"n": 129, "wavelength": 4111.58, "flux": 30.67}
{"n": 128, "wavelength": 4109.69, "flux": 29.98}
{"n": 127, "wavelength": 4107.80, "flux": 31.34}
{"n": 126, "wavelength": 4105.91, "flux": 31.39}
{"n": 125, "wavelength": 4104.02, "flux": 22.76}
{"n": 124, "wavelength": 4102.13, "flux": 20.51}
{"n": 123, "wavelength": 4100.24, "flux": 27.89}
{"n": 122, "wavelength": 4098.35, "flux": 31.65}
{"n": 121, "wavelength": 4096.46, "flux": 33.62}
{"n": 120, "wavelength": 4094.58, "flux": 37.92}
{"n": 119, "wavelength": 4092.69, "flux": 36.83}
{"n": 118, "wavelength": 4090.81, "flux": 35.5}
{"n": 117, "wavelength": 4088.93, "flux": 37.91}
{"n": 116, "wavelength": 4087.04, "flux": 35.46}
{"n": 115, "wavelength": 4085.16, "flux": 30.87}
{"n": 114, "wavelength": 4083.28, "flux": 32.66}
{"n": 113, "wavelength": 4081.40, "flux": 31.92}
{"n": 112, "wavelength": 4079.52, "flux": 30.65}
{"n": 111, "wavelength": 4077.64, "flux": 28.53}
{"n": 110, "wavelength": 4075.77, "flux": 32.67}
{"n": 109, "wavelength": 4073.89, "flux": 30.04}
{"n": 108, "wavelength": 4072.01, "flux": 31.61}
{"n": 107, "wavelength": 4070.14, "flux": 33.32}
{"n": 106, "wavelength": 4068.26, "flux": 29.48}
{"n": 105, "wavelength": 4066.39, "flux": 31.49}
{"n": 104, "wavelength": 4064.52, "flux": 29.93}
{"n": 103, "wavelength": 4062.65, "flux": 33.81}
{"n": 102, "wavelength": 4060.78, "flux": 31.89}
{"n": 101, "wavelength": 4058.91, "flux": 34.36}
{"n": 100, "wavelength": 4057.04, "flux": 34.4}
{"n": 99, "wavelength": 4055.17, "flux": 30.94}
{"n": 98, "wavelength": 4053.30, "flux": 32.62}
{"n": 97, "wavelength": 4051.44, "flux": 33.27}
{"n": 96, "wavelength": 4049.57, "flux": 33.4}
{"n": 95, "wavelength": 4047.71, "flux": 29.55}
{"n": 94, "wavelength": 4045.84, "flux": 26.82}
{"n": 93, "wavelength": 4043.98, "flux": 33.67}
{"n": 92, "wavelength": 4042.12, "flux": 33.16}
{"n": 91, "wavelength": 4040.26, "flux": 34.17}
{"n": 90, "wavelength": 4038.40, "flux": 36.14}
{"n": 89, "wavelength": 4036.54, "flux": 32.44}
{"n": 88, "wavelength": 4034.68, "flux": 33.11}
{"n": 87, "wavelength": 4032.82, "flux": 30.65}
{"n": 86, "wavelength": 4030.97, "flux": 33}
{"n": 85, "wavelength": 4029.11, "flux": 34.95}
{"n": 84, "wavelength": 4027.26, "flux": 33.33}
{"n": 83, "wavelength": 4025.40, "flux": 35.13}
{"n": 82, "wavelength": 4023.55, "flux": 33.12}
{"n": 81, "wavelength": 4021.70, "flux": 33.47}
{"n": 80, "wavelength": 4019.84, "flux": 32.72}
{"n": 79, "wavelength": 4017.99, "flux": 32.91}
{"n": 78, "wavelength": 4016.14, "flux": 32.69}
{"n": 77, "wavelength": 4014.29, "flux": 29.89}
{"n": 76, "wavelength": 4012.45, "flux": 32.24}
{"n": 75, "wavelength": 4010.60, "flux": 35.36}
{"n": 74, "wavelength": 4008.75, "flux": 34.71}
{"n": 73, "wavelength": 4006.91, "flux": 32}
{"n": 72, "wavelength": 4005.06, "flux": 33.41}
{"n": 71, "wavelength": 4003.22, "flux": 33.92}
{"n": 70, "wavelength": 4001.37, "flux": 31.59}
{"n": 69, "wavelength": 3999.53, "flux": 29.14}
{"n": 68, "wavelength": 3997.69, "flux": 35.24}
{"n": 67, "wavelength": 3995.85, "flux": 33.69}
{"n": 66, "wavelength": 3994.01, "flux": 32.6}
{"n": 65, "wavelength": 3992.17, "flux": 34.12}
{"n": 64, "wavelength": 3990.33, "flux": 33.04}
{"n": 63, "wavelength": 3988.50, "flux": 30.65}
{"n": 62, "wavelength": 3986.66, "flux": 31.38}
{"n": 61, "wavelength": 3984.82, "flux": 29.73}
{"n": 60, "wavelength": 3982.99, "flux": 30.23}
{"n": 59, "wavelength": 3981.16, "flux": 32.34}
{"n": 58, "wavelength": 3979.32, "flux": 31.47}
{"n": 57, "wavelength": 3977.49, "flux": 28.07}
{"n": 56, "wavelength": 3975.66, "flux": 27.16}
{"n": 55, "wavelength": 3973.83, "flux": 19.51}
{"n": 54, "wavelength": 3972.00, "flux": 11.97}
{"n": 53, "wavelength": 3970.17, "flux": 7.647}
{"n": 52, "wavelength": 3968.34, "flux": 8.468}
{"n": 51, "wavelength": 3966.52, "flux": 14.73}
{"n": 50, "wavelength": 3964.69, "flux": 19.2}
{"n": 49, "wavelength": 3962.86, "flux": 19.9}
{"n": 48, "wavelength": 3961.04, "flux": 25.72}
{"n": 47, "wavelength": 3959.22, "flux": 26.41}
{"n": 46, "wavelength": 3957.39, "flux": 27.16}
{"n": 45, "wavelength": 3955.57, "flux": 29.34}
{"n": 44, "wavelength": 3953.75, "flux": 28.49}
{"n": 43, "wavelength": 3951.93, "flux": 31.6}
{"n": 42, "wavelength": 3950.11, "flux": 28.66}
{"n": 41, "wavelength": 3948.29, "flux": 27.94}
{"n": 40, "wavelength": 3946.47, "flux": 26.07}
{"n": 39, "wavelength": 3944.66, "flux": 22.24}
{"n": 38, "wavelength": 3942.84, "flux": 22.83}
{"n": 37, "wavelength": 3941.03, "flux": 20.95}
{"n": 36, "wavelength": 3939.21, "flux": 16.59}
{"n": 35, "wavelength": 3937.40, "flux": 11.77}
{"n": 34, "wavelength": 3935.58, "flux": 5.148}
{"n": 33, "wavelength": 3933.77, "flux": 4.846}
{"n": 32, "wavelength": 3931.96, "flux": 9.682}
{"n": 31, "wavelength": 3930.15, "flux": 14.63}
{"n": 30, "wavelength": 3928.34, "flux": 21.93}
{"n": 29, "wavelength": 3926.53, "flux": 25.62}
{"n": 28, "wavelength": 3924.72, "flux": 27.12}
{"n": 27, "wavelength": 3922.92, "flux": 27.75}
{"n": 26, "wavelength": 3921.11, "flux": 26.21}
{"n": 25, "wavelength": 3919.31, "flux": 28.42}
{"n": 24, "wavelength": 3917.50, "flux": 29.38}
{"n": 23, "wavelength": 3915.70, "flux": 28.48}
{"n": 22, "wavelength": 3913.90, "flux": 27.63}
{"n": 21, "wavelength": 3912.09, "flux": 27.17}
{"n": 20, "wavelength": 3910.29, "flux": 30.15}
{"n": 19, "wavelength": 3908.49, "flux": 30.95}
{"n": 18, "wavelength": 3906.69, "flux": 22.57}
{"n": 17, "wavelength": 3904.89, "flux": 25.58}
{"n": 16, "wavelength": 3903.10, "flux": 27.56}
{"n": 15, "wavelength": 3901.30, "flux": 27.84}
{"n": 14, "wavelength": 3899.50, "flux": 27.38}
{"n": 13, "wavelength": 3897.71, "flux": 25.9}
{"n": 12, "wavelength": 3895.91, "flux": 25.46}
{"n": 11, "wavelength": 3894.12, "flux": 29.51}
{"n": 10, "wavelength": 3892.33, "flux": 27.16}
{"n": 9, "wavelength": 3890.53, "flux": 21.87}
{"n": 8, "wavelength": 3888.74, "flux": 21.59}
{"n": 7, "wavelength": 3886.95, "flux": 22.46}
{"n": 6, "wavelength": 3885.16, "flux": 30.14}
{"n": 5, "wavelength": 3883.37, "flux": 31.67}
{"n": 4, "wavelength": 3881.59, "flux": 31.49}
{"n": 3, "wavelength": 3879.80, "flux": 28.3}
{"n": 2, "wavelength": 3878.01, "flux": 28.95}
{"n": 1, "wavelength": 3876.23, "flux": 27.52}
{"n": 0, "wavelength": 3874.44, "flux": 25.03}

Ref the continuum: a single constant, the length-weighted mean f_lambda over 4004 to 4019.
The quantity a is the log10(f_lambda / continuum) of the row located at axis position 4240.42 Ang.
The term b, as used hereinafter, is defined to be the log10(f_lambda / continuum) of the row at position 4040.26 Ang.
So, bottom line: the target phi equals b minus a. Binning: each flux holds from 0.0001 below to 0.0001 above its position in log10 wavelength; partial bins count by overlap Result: 0.00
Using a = 0.01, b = 0.016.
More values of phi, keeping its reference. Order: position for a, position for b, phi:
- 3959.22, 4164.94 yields 0.13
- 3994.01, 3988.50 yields -0.03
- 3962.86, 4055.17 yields 0.19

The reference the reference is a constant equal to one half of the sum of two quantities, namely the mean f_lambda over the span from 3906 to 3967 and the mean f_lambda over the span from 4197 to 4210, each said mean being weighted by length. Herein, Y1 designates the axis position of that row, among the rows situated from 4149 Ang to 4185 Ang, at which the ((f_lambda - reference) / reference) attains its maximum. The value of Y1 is 4180.32 Ang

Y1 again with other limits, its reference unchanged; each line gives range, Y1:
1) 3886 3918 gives 3908.49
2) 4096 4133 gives 4117.27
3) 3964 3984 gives 3981.16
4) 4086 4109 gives 4094.58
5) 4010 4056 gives 4038.40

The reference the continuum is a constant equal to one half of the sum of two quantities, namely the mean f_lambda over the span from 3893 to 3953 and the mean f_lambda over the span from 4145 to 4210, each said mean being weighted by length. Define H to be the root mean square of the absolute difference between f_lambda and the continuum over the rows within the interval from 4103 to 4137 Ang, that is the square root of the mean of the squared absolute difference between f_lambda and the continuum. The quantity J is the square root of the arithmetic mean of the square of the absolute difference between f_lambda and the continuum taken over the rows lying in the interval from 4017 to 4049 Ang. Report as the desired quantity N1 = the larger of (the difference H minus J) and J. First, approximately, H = 4.4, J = 5.1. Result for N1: 5.1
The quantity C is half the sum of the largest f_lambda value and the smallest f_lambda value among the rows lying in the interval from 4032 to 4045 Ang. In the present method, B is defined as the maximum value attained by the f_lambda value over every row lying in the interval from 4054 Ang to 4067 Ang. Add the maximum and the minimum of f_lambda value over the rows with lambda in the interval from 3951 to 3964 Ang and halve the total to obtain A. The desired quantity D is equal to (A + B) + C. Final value 93.5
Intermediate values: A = 26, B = 34.4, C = 33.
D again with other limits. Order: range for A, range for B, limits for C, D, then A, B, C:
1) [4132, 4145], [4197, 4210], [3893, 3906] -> 93.5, 32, 34.39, 27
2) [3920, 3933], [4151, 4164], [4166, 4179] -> 85.7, 19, 34.59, 32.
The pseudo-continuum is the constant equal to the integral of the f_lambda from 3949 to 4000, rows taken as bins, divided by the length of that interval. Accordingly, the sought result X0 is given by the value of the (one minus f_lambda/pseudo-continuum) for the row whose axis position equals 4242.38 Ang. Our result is -0.27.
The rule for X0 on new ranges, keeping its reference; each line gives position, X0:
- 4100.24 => -0.06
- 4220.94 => -0.28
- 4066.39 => -0.20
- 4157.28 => -0.10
